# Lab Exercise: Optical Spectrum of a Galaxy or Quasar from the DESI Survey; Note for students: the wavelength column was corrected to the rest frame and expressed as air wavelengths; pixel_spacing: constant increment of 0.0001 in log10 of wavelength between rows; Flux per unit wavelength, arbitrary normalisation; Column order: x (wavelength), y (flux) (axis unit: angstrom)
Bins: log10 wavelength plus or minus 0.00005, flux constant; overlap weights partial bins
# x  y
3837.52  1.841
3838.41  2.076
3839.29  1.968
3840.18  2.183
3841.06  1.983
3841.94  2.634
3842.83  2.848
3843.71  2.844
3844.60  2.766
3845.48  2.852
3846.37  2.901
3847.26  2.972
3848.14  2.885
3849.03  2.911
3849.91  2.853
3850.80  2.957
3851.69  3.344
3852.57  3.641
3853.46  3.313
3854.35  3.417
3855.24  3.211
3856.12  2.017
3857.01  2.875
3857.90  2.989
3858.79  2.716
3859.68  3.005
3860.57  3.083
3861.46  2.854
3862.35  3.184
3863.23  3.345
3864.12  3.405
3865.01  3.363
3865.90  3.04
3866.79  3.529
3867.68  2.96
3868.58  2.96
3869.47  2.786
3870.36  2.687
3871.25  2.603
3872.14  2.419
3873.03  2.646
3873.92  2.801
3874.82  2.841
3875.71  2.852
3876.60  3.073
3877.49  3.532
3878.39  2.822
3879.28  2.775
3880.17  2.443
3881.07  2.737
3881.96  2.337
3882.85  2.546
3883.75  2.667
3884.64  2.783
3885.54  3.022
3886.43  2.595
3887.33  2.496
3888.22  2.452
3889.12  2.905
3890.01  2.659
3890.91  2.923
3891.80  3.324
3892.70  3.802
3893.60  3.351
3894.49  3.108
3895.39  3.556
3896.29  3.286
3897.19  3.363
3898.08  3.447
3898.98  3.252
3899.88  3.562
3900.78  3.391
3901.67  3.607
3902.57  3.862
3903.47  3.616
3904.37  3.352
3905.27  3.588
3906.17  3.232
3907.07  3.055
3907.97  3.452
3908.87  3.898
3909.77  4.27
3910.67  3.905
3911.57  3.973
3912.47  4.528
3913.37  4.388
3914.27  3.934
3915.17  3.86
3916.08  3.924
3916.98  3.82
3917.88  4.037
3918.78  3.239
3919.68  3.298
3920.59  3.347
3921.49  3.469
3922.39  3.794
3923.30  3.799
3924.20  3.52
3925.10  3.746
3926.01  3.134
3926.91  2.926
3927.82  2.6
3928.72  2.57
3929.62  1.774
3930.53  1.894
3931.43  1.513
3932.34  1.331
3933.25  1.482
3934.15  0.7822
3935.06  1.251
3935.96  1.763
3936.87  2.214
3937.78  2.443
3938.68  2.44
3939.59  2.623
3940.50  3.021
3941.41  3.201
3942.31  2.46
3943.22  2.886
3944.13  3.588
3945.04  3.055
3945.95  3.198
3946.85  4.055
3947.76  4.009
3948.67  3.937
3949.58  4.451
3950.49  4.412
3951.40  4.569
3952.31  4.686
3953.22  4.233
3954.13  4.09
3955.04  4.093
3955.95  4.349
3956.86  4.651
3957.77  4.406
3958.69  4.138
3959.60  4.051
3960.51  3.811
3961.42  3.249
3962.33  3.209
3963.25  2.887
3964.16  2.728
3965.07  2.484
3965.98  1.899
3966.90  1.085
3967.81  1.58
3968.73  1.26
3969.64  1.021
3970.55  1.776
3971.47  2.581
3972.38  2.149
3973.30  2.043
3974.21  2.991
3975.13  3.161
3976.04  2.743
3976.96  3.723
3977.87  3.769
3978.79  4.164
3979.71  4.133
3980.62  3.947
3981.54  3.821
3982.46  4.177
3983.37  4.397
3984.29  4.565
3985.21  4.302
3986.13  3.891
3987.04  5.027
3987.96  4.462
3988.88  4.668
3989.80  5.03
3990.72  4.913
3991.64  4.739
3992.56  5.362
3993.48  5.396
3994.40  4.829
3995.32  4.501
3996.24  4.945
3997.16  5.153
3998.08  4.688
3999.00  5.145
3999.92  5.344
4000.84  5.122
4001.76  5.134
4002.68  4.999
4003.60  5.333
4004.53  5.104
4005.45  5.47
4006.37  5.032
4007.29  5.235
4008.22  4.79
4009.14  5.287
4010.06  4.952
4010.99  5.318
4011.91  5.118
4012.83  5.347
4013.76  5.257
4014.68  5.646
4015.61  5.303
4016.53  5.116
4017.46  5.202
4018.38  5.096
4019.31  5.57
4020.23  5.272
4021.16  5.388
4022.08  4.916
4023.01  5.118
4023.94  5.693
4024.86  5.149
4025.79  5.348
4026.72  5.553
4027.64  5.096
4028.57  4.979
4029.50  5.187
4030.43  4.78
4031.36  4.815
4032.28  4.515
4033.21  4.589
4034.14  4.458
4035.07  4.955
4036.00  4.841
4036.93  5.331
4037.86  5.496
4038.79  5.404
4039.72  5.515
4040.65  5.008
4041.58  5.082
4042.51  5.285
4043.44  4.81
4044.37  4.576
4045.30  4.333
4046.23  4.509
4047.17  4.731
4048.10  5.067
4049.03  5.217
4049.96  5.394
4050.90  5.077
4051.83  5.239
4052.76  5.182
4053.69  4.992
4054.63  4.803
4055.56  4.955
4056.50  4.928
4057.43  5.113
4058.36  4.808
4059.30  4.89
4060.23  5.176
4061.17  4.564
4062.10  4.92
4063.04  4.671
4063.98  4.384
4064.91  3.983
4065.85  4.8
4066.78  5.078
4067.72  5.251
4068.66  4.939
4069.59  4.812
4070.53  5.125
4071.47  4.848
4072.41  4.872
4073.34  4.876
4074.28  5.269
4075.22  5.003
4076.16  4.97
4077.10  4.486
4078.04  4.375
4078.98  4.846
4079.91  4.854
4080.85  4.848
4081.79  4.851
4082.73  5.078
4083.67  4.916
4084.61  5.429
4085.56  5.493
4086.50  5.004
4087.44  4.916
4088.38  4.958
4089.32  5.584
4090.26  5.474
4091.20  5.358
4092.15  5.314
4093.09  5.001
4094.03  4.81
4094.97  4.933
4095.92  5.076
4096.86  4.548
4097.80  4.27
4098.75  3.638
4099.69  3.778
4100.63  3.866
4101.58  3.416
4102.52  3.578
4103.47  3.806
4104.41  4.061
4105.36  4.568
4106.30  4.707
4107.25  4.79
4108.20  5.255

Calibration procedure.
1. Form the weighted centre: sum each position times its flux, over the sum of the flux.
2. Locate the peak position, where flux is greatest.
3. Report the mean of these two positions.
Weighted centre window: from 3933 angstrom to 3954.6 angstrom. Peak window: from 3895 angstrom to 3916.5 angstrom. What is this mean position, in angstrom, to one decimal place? 3929.1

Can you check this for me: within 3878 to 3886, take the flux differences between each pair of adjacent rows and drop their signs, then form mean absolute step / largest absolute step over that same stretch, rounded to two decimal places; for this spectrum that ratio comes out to 0.55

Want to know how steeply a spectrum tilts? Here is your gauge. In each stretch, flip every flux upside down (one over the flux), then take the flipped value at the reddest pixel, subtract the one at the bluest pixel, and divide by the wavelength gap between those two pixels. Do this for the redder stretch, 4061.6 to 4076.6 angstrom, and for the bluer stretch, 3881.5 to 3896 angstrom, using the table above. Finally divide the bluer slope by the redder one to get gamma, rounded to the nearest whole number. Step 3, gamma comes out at 75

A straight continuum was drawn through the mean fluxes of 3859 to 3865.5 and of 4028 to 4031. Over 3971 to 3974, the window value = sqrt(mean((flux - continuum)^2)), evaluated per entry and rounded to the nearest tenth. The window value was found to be 2.1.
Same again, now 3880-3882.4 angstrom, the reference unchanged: 0.9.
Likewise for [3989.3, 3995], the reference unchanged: 0.5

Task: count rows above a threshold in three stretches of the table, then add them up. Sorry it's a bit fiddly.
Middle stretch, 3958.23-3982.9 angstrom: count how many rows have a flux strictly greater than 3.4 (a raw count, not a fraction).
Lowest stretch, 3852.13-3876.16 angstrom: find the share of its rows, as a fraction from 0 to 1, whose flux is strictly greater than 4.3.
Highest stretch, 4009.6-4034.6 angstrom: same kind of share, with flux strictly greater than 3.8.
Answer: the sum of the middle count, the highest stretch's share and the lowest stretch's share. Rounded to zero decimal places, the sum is 11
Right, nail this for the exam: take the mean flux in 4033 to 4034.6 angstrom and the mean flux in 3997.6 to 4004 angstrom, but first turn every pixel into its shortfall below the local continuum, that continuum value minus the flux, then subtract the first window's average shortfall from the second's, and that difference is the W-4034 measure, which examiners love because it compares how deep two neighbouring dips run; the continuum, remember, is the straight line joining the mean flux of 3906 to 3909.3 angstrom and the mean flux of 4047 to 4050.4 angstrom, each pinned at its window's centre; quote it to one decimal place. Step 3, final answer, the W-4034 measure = -1.0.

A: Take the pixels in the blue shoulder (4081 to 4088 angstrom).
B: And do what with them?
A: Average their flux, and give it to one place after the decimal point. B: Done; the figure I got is 5.1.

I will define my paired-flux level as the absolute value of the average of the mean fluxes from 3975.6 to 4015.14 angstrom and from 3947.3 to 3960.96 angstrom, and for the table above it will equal 4.5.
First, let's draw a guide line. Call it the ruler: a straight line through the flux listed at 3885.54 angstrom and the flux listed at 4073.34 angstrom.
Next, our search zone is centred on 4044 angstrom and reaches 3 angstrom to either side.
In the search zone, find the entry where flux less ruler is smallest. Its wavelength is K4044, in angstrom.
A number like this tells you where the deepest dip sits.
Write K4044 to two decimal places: 4045.30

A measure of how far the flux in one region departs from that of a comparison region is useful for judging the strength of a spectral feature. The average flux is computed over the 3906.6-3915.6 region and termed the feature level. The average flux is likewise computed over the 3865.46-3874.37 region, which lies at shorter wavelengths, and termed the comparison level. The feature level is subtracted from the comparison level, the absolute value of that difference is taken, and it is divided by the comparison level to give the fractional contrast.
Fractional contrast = 0.38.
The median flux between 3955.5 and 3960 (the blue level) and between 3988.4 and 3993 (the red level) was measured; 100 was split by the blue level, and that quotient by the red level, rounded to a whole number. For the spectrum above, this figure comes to 5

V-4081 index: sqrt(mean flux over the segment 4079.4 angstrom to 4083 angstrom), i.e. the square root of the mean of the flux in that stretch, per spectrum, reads 2.22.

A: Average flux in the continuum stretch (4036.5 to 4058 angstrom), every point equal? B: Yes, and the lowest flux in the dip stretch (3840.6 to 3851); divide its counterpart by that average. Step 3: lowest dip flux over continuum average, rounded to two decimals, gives 0.39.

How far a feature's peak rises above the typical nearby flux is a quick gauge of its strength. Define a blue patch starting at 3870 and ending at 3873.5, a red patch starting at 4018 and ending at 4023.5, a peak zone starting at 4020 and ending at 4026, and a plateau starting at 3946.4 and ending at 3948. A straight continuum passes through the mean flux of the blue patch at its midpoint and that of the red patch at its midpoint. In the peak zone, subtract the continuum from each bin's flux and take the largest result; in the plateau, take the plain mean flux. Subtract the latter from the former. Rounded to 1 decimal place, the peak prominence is -3.6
